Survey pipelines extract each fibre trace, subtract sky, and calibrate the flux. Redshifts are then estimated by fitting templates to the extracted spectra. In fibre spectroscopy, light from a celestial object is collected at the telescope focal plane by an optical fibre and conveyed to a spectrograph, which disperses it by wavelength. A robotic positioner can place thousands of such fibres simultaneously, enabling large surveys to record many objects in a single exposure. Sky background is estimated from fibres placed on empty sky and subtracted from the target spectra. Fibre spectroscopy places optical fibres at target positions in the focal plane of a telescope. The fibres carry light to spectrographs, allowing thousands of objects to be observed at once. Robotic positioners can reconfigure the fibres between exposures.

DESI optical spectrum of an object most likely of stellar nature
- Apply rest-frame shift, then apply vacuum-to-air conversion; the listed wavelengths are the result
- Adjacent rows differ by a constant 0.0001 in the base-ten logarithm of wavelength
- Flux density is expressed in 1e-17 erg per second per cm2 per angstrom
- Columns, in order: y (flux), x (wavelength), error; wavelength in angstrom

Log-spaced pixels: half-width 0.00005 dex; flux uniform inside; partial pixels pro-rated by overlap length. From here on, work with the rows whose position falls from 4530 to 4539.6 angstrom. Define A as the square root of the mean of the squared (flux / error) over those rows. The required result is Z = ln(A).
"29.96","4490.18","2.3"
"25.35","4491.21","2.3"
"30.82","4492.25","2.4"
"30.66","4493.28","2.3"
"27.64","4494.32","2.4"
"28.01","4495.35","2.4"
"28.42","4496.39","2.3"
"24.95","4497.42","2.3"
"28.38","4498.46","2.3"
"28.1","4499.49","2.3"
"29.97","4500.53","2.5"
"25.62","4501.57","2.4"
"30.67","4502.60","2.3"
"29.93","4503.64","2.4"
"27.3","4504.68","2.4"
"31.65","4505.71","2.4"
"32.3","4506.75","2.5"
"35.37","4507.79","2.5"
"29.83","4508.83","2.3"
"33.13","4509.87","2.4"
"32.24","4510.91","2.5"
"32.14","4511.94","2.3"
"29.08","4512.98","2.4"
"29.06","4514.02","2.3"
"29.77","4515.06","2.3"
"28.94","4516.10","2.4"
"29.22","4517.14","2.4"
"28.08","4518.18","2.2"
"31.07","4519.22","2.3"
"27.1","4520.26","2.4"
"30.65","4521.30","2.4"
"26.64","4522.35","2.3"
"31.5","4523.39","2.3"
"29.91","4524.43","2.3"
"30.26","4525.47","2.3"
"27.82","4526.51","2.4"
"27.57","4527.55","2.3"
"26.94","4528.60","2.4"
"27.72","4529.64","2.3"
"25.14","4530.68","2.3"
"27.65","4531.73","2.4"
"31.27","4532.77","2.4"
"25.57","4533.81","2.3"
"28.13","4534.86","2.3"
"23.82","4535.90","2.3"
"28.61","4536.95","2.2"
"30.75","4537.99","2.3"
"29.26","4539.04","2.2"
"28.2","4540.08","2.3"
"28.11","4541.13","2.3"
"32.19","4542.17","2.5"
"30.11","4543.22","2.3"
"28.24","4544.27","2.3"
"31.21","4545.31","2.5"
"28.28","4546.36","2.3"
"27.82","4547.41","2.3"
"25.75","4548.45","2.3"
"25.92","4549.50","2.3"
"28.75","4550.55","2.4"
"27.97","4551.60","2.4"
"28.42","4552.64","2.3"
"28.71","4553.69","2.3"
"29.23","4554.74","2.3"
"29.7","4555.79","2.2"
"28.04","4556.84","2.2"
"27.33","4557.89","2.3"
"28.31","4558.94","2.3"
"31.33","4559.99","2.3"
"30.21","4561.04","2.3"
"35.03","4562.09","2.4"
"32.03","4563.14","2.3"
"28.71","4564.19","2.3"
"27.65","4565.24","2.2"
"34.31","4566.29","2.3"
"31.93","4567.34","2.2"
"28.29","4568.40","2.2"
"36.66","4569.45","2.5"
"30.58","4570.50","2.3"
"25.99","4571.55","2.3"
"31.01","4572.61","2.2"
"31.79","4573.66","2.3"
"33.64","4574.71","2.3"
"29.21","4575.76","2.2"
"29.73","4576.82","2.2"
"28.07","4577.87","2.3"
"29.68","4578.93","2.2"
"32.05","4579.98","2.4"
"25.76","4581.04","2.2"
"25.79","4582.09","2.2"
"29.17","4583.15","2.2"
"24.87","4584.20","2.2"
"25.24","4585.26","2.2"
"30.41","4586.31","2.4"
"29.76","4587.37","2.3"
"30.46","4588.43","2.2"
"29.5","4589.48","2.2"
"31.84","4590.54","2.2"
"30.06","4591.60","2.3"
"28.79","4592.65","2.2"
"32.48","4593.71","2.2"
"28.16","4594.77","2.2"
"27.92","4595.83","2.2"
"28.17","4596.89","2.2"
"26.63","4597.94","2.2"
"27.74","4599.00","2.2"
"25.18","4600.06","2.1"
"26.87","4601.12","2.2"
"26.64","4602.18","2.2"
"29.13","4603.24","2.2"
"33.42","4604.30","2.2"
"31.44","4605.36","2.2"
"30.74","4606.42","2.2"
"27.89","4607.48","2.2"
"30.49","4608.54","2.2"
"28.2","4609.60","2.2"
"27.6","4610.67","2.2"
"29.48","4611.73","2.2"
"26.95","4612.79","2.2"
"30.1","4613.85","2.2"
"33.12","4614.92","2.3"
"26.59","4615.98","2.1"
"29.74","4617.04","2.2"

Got 2.50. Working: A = 12.1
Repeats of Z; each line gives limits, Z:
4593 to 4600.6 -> 2.55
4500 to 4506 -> 2.50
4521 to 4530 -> 2.51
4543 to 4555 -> 2.50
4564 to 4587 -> 2.57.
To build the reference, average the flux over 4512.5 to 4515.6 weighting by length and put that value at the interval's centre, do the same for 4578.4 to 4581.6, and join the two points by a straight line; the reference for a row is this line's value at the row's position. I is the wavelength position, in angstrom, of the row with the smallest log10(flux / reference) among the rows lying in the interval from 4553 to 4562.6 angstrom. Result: 4557.89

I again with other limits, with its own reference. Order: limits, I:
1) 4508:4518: 4516.10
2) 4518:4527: 4522.35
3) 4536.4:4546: 4541.13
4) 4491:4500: 4497.42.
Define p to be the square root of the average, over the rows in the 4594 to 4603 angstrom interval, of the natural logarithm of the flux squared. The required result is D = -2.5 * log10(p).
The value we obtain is -1.30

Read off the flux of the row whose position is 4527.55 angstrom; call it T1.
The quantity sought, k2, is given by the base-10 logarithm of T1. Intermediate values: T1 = 27.57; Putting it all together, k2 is 1.44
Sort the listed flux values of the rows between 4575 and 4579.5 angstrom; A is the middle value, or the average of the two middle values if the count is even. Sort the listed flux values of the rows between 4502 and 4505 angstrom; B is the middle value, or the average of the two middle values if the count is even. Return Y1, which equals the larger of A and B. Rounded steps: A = 29.4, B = 29.9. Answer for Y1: 29.9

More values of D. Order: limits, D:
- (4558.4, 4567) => -1.34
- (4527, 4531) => -1.29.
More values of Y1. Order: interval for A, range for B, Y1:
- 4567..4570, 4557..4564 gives 31.9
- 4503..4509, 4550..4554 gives 30.8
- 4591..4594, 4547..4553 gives 30.1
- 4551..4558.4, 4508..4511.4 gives 32.2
